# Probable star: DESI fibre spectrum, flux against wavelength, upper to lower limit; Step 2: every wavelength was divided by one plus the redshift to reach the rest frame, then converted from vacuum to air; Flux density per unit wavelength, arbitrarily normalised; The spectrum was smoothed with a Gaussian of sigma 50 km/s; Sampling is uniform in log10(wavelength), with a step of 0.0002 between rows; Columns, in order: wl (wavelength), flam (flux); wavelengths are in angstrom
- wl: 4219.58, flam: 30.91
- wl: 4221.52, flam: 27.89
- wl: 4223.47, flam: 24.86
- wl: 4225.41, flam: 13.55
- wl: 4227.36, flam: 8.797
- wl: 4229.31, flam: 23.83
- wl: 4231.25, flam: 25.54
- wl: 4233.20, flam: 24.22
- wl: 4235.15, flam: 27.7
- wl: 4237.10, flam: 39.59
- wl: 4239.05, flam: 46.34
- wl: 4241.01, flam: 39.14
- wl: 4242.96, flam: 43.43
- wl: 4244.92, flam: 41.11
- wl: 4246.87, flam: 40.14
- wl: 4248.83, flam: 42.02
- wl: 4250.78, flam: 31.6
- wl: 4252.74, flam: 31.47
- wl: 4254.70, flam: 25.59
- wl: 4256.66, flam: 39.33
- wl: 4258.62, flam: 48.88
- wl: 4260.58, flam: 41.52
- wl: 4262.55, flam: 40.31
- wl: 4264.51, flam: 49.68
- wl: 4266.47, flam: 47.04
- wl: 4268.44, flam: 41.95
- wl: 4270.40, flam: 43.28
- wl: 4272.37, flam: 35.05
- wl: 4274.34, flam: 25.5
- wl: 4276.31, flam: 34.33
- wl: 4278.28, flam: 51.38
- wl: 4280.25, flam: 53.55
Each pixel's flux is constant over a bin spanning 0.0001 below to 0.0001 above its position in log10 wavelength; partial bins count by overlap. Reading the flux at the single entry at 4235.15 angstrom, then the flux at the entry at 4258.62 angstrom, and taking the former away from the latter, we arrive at 21.2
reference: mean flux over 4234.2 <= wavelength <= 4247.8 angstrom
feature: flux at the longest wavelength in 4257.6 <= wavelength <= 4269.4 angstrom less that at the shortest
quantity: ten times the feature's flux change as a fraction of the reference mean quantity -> -1.7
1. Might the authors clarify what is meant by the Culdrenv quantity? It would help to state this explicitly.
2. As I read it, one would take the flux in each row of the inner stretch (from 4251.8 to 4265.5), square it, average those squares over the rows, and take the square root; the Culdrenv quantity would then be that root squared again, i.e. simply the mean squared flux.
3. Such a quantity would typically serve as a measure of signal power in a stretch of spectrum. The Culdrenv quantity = 1628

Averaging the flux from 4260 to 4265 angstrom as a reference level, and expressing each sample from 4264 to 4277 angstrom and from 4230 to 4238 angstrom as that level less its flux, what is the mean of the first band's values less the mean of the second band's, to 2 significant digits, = -10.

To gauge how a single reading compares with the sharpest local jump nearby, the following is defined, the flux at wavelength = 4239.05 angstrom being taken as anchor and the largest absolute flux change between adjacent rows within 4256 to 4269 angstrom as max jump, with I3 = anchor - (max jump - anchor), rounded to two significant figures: 83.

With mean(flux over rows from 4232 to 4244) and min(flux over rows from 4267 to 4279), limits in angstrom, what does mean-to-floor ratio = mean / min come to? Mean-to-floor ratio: 1.4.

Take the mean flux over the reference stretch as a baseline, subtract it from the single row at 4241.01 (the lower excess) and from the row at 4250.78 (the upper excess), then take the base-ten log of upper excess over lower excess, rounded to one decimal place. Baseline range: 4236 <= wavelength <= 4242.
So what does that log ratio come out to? 0.6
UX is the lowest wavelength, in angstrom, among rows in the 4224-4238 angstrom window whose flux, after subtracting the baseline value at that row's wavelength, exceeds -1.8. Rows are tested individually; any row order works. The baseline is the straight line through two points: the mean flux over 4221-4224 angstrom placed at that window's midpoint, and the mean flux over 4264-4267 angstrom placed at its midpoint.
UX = 4237.10 angstrom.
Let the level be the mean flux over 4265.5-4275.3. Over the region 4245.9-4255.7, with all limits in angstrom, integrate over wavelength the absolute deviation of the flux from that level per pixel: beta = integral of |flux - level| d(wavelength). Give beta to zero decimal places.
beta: 63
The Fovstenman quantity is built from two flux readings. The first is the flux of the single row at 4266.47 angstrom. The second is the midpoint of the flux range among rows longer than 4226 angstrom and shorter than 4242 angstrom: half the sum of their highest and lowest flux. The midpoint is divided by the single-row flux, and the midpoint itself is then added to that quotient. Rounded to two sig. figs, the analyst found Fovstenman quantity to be 28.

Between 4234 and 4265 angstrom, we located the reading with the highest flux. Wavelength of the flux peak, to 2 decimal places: 4264.51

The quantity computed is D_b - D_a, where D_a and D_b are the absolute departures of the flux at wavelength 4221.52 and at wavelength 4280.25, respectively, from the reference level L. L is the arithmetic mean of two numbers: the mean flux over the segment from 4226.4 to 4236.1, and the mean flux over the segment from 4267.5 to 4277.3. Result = 23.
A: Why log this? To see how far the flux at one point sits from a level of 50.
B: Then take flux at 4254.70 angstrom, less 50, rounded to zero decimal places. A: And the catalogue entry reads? -24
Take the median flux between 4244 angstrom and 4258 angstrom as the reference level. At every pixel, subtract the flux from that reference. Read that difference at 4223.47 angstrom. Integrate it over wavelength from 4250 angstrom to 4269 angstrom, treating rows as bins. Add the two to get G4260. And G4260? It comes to 6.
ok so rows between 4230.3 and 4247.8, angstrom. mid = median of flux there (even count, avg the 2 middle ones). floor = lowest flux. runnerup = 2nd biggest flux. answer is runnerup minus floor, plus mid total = 59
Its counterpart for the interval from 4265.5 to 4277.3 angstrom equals 56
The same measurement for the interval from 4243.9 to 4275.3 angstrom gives 64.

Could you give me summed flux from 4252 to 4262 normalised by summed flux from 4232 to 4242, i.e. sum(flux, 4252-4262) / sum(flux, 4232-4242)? 1.1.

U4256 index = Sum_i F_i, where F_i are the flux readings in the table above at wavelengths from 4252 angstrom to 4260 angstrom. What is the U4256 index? 145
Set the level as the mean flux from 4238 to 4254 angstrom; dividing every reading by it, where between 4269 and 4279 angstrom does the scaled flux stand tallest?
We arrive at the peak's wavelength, 4278.28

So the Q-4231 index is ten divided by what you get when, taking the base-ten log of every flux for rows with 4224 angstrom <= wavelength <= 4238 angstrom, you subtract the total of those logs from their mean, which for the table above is -1.3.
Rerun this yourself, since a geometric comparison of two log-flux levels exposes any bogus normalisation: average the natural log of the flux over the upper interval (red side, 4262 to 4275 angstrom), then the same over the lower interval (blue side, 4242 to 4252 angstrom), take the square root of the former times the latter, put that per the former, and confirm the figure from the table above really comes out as 1.00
